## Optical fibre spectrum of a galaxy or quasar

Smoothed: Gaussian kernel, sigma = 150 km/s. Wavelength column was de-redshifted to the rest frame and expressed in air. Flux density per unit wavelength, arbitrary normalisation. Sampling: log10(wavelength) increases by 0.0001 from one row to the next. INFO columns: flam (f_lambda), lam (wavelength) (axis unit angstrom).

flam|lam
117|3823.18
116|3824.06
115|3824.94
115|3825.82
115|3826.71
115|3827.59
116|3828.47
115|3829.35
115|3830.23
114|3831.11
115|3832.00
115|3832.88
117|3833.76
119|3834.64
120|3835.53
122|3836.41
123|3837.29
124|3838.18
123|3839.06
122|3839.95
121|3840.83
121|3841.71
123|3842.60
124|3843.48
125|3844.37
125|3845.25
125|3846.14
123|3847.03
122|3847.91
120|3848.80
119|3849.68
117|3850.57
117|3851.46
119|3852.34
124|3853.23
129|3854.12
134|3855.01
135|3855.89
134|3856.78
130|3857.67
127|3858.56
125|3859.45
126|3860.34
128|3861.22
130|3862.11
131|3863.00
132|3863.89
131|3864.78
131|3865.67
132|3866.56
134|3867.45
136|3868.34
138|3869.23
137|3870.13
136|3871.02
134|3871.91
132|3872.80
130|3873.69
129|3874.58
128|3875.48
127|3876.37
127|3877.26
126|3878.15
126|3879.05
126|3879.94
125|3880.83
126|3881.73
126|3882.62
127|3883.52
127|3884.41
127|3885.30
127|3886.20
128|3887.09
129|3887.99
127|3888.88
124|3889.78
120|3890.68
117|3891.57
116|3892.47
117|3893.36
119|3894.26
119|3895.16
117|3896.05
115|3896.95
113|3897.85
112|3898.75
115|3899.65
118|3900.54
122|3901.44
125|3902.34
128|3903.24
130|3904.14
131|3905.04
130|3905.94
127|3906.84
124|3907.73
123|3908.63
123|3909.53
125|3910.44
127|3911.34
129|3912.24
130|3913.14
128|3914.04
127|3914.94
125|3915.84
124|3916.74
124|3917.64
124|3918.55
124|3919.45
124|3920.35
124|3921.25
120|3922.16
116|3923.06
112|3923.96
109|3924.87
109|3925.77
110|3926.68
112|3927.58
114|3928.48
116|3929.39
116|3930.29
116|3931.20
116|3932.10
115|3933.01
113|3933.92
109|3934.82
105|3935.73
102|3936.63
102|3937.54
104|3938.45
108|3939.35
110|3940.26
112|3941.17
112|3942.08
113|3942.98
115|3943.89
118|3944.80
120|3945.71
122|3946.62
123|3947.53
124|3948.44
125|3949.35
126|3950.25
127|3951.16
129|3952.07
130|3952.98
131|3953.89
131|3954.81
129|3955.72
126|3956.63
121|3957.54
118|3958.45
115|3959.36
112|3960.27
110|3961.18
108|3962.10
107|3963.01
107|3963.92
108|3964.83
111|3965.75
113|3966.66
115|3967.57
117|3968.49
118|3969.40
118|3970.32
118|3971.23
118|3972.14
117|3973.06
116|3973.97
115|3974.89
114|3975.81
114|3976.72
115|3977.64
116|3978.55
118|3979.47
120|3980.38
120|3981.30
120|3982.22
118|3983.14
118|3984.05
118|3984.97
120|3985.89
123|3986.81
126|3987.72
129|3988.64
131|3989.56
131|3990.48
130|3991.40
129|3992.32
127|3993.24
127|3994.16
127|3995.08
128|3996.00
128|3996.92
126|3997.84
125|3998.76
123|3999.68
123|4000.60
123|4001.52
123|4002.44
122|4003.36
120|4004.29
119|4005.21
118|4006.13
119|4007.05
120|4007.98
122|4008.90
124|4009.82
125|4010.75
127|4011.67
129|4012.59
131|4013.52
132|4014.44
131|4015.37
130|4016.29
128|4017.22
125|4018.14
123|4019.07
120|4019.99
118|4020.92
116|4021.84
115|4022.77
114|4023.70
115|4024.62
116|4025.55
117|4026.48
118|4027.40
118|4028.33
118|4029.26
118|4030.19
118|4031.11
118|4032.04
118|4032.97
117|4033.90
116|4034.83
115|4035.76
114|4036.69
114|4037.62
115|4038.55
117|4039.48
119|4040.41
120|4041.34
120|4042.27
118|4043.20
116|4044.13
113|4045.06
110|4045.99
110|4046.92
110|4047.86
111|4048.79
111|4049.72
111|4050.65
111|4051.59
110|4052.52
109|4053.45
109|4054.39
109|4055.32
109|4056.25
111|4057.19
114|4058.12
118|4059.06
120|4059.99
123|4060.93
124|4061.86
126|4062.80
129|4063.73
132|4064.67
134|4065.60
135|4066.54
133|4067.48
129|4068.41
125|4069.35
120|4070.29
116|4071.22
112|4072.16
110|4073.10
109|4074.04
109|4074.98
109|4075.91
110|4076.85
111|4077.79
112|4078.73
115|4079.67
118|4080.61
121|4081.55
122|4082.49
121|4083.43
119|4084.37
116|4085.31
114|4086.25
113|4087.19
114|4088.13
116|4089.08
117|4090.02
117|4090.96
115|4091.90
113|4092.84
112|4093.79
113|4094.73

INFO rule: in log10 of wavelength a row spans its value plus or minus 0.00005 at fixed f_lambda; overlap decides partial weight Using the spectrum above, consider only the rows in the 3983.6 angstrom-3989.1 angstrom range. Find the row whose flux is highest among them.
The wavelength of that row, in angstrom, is 3988.64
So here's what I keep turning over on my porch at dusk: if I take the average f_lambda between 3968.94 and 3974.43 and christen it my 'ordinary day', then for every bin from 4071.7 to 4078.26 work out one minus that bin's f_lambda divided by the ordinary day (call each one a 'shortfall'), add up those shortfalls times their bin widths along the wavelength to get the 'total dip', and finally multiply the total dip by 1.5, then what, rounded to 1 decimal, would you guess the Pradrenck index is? 0.6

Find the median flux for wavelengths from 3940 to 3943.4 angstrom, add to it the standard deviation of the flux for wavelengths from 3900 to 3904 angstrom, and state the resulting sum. 116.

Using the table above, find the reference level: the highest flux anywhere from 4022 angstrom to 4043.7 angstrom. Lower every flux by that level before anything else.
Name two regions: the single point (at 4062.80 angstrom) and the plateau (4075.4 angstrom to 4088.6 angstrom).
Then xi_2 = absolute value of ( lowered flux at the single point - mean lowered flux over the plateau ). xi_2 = 11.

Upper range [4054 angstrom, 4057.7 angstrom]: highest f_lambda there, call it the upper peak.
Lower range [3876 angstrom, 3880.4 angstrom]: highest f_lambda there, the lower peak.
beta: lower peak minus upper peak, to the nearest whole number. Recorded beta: 16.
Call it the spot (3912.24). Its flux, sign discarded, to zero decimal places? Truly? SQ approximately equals 129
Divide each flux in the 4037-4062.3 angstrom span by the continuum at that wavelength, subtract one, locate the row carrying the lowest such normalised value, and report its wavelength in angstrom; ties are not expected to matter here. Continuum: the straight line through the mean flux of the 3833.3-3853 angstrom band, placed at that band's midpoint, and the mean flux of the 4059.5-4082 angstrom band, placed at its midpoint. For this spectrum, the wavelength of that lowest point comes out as 4053.45 angstrom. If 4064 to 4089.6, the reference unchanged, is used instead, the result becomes 4074.04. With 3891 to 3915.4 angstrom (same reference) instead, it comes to 3898.75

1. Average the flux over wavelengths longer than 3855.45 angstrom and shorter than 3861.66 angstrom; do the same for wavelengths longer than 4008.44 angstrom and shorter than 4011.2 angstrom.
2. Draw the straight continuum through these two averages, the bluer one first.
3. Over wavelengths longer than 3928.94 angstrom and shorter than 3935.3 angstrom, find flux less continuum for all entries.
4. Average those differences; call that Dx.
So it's -12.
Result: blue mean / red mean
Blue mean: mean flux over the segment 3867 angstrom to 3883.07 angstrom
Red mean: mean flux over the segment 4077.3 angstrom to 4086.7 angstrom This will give 1.11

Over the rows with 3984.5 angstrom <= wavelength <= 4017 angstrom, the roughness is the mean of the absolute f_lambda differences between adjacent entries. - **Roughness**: 1.3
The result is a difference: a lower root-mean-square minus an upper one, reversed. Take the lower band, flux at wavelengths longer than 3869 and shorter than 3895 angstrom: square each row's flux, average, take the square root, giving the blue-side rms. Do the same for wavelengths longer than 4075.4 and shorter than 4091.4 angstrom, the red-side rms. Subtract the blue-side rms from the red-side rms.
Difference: -11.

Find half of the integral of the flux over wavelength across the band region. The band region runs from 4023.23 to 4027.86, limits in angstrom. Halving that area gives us 269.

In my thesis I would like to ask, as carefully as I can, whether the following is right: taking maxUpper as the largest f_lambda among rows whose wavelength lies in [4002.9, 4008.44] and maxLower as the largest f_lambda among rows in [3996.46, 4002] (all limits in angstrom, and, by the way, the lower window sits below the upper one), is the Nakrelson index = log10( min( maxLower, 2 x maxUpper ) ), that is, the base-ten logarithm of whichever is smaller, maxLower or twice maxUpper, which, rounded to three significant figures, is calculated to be 2.11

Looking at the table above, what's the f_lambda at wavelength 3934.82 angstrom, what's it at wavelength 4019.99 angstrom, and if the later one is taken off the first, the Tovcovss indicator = -11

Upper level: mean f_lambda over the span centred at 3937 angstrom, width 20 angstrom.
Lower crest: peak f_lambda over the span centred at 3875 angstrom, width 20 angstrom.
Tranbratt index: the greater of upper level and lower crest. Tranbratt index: 138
